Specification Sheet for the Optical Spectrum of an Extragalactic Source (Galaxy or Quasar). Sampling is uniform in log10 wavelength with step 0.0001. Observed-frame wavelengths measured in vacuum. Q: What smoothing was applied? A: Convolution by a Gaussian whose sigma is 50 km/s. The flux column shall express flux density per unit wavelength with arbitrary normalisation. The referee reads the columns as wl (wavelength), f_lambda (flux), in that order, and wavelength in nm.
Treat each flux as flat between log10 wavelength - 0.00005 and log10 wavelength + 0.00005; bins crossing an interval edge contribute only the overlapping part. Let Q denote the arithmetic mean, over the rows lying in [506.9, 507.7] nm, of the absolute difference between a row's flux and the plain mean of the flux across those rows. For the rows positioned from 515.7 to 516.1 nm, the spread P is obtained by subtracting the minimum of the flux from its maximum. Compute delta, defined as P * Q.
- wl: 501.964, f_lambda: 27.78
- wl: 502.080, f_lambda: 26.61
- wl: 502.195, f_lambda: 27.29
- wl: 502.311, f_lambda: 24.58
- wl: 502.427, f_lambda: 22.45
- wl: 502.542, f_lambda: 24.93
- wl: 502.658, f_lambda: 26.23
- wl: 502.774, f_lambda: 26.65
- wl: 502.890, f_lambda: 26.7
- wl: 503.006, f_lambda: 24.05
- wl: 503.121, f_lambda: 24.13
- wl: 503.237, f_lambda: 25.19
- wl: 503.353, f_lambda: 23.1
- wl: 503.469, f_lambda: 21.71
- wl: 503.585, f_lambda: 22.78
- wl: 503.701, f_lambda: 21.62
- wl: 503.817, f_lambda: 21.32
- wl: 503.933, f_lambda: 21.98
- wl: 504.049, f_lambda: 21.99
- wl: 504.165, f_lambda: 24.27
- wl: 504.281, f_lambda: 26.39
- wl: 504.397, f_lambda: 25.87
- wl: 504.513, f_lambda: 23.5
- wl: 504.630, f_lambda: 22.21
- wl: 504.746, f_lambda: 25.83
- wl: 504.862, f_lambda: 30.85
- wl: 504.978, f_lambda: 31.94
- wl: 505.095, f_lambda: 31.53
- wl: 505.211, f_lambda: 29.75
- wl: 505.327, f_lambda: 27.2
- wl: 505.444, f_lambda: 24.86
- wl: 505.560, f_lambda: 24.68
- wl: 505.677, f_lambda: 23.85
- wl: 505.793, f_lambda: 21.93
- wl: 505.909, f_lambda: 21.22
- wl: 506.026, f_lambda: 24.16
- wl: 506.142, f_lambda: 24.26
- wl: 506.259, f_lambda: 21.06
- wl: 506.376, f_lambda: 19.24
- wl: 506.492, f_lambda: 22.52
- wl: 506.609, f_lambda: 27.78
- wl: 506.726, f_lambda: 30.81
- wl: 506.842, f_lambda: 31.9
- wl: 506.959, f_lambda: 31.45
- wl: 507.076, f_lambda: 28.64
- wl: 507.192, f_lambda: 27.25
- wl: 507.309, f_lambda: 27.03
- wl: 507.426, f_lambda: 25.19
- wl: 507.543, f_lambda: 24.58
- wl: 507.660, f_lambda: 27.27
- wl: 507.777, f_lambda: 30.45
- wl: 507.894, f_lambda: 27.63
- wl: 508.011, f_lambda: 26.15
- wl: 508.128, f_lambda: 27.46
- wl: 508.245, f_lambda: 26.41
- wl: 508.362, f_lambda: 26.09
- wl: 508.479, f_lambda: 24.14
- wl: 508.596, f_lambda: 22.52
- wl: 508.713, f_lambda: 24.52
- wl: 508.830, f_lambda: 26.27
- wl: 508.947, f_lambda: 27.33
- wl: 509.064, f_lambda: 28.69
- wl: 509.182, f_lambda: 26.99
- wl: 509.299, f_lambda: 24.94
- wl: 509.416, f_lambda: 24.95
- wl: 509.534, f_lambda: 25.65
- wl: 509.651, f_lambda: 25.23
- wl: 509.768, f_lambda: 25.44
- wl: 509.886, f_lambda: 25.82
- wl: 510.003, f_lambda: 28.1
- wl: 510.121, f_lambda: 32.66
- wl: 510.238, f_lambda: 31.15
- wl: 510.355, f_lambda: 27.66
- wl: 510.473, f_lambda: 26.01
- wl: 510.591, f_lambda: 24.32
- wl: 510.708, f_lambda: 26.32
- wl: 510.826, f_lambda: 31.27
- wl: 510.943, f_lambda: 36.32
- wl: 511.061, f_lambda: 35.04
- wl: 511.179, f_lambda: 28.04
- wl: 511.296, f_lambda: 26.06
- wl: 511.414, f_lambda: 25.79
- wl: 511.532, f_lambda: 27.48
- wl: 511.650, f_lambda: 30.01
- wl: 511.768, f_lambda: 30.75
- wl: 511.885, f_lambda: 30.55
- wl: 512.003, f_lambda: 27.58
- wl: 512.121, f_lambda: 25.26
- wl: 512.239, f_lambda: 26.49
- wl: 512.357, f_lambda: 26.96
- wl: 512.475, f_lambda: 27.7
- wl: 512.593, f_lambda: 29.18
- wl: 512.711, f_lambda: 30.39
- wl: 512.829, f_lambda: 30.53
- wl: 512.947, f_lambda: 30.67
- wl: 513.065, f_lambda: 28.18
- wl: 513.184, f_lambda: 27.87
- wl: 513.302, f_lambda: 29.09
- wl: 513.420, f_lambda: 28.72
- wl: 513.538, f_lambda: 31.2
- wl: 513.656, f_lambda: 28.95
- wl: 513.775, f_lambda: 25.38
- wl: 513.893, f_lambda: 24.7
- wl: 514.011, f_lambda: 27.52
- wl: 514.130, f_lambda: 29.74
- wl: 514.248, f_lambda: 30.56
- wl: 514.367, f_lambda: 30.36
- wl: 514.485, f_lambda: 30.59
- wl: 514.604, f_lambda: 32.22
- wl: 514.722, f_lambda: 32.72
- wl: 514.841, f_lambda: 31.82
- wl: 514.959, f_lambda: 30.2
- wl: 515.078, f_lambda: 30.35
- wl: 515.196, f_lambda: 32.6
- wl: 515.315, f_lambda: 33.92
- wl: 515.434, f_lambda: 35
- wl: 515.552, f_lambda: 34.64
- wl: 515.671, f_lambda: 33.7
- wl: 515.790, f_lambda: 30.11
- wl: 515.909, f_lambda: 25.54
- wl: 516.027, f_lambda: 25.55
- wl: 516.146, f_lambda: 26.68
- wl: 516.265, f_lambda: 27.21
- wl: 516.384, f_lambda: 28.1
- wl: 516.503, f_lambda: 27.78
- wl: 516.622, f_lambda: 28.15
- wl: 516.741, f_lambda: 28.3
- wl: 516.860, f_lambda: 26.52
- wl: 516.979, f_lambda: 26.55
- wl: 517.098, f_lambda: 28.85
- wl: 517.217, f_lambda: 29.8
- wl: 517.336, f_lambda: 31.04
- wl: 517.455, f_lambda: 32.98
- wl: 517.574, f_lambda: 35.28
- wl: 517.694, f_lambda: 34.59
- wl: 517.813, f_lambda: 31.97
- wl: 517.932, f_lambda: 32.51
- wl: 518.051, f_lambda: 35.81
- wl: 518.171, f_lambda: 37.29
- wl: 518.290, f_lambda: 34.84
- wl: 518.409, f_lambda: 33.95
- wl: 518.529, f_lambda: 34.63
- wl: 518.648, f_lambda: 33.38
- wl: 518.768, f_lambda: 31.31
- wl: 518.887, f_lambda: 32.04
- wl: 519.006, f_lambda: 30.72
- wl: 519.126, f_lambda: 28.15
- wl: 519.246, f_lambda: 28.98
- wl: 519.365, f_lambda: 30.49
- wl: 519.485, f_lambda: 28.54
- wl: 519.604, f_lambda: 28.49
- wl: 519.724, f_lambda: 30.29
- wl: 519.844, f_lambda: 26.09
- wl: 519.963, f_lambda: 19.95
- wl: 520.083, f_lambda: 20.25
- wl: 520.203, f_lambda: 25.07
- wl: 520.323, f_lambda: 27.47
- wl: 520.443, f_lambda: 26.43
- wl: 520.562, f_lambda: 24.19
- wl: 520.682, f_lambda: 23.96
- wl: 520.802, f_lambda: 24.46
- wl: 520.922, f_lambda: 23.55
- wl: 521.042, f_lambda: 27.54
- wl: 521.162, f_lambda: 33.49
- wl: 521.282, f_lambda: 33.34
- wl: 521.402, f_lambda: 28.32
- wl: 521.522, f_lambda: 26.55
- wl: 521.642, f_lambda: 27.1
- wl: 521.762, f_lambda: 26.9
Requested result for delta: 7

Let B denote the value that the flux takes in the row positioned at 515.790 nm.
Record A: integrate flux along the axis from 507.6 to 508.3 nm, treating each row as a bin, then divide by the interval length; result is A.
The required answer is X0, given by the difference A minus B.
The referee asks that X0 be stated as -3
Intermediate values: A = 27.5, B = 30.11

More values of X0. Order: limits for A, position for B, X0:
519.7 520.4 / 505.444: 0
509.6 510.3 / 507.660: 1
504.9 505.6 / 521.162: -5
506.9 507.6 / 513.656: -2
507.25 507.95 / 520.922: 3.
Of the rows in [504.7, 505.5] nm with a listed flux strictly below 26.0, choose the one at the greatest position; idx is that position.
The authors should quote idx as 505.444 nm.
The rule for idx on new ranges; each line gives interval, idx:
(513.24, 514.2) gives 513.893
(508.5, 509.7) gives 509.651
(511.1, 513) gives 512.121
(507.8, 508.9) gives 508.713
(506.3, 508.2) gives 507.543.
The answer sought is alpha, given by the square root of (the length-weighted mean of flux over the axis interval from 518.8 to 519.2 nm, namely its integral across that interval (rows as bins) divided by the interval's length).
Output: 5.5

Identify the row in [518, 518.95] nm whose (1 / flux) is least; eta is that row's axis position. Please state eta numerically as 518.171 nm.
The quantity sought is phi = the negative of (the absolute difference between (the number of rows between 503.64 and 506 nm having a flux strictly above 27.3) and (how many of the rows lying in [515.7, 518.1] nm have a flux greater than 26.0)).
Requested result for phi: -14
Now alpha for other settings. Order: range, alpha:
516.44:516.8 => 5.3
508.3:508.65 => 4.9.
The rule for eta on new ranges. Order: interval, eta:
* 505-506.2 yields 505.095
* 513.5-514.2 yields 513.538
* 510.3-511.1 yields 510.943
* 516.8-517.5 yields 517.455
